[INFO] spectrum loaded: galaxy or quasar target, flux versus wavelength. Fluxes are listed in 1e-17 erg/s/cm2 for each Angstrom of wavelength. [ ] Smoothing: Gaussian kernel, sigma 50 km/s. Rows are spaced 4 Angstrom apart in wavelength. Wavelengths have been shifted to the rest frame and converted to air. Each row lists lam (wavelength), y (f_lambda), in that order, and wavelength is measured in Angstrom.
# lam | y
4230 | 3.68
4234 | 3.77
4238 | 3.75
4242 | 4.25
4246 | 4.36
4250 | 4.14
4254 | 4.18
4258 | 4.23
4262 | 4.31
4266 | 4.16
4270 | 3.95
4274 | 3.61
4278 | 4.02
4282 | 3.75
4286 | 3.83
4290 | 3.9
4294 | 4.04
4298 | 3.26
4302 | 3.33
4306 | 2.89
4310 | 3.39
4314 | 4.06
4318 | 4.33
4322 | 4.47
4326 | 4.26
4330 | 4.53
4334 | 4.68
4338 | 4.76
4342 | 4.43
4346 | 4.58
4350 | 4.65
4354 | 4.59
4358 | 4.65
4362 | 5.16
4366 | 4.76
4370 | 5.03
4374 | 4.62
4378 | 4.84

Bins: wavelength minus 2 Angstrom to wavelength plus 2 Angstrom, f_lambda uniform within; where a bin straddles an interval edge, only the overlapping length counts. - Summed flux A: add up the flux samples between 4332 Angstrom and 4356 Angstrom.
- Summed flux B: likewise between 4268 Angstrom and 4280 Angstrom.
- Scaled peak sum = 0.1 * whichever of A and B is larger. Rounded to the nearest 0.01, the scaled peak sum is 2.77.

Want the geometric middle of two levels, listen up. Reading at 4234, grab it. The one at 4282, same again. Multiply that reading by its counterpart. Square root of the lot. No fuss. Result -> 3.76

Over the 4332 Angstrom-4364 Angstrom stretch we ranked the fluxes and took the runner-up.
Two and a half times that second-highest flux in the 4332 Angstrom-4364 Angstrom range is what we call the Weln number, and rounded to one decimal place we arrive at 11.9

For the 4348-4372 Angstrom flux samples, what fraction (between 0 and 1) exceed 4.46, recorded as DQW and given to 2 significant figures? 1.0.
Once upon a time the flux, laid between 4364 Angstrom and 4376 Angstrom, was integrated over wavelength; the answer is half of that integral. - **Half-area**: 29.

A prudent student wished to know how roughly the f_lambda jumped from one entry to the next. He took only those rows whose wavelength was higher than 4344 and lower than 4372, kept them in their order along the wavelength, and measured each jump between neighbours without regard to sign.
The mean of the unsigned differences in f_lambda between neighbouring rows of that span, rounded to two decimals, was 0.23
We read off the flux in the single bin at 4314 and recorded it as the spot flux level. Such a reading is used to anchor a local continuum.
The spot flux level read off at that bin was 4.06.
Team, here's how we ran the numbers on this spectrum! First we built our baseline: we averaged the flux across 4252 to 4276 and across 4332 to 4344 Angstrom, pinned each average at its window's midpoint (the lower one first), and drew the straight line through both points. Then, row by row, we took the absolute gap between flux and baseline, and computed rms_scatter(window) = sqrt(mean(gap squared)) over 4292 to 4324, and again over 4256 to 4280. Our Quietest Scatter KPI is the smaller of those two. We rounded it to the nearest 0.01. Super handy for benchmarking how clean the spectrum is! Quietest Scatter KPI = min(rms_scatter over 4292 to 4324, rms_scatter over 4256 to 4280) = 0.27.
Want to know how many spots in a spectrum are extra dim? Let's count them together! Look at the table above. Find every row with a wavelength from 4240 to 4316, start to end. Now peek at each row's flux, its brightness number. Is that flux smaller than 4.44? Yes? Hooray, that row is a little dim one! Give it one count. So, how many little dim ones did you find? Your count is 19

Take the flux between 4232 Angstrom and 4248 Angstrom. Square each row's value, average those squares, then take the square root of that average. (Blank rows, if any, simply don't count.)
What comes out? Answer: 4.04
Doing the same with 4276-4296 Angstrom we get 3.91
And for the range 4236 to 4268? 4.18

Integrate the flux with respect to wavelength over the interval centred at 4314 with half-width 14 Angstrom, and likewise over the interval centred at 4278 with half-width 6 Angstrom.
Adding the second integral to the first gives 152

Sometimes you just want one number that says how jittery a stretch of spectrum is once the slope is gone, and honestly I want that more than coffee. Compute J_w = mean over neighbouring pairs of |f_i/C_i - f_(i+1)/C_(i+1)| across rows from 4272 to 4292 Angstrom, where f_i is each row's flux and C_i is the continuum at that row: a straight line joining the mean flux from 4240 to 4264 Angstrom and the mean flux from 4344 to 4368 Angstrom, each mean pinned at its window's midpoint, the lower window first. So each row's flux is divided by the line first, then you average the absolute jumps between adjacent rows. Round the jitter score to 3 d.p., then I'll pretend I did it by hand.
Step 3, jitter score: 0.046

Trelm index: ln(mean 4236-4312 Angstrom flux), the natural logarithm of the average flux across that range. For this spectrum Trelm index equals 1.35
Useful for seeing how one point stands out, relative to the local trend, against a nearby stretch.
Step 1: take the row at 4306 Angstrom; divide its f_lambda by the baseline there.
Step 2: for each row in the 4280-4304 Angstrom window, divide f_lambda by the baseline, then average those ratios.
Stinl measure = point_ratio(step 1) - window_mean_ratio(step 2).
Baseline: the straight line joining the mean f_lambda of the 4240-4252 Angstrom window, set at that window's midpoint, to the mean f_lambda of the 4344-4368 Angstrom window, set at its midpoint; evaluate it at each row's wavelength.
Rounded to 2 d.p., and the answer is -0.19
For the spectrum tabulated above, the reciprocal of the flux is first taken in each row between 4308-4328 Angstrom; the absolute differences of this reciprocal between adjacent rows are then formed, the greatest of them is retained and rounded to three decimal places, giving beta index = 0.049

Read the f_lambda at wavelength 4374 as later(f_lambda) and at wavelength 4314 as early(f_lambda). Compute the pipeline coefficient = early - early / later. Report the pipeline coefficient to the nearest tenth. 3.2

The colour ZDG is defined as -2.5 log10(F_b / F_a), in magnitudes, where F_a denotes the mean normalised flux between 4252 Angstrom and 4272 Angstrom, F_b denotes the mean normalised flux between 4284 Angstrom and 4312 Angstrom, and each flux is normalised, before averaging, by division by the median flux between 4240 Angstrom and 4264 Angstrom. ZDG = 0.2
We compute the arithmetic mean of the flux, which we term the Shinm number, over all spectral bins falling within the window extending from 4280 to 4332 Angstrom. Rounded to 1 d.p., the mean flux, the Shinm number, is 3.8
